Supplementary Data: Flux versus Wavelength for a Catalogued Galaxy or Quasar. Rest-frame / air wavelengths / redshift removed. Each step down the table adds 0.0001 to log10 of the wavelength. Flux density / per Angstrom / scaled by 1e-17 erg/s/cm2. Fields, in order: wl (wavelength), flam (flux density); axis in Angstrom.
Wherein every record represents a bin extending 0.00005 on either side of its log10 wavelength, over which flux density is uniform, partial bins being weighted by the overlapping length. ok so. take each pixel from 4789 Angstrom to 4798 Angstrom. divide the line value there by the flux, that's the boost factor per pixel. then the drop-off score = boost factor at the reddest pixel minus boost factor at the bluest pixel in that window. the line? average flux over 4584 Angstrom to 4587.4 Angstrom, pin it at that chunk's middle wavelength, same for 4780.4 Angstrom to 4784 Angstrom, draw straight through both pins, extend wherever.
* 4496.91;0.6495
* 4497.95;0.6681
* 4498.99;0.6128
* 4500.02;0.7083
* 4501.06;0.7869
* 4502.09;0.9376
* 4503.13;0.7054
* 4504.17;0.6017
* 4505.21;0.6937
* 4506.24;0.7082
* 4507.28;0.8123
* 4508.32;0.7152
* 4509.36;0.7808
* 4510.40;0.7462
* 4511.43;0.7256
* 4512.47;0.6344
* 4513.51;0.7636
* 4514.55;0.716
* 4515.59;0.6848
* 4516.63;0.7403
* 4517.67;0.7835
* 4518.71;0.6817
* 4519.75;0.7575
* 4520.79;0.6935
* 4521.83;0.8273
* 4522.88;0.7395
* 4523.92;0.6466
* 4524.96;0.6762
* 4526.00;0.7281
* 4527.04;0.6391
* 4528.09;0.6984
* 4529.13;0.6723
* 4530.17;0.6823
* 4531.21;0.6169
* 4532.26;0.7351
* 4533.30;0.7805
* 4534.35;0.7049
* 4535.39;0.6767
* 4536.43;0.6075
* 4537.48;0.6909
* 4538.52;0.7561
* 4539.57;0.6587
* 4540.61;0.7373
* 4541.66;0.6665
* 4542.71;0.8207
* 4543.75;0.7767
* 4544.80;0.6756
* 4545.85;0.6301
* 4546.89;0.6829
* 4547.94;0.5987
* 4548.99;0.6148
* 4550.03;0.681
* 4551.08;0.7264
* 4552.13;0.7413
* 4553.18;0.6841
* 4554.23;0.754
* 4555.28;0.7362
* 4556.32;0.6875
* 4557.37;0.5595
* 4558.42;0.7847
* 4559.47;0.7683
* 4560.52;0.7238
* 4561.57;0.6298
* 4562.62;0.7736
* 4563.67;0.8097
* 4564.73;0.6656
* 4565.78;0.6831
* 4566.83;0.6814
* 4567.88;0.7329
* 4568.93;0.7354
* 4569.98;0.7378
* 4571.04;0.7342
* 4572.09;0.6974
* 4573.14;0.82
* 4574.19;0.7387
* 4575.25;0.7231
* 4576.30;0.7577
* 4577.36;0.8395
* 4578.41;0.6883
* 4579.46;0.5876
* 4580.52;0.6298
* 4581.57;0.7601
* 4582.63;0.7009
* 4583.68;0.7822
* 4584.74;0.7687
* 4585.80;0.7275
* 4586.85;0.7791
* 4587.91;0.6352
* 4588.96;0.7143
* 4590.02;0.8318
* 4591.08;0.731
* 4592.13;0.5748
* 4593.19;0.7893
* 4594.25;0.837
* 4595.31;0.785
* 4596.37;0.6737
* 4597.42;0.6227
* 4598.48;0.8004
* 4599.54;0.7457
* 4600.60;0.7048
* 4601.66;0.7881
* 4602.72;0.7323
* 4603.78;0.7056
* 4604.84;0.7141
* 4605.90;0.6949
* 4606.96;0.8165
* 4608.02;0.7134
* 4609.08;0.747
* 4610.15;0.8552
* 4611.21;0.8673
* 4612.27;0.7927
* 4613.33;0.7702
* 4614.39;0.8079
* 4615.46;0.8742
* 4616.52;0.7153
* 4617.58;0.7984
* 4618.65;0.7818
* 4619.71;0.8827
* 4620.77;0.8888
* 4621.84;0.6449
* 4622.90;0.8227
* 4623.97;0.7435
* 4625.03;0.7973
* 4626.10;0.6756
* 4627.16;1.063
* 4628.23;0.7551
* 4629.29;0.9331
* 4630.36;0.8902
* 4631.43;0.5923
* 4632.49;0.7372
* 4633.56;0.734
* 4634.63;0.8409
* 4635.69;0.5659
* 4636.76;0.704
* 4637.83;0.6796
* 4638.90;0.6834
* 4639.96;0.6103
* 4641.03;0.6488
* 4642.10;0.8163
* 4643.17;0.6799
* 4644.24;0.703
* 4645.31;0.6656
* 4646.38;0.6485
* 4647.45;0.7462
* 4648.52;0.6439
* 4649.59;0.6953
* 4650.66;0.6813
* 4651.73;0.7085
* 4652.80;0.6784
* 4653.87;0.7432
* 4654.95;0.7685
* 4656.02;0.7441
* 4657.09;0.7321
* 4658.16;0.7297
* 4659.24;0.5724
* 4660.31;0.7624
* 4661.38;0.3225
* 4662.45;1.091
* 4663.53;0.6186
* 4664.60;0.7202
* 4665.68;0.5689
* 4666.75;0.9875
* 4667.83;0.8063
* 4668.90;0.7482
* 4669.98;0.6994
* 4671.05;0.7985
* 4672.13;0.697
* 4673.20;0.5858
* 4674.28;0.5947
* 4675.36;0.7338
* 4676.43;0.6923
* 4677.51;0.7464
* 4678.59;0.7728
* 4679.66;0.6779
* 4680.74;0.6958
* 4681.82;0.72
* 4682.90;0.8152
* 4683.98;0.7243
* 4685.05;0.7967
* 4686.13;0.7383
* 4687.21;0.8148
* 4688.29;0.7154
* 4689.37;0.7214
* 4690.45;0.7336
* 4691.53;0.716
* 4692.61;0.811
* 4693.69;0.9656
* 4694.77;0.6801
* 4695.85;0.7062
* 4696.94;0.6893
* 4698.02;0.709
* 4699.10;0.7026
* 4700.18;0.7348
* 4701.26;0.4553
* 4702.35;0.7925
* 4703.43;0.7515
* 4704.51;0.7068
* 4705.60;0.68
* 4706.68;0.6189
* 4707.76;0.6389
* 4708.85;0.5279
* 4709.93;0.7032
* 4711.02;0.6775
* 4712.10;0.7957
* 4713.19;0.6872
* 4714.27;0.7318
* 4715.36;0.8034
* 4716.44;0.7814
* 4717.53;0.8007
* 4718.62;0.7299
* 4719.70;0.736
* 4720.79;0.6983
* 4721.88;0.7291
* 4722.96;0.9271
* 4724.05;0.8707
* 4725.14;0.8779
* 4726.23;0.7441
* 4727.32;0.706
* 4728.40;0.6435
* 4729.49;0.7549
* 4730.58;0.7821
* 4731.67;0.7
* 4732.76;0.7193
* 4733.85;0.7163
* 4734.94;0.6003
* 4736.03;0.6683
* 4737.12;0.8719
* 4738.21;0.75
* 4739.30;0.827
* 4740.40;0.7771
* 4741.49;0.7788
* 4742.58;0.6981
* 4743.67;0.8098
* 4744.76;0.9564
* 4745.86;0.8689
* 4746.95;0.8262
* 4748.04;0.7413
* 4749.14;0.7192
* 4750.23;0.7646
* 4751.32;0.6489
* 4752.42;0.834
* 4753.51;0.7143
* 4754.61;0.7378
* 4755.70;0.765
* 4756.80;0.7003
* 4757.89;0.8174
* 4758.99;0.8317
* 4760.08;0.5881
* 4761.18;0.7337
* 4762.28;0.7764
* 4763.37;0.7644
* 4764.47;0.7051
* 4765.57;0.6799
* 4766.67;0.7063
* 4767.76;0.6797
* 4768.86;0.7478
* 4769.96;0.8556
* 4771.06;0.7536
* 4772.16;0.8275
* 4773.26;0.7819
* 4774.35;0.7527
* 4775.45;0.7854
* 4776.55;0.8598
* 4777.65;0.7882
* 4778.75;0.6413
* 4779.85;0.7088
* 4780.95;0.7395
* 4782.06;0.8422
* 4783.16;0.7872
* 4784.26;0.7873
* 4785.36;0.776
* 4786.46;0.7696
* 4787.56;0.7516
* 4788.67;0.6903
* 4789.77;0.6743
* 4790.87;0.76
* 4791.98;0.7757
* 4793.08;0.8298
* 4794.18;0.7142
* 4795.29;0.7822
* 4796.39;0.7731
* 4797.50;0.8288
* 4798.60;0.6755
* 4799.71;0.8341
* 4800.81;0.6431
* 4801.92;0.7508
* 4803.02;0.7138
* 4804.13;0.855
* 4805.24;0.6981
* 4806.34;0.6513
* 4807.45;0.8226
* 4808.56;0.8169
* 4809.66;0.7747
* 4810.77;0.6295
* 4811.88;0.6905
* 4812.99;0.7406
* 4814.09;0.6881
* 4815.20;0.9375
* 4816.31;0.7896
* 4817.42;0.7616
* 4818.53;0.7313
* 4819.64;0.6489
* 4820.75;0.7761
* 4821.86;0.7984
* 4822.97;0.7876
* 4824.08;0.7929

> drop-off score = -0.22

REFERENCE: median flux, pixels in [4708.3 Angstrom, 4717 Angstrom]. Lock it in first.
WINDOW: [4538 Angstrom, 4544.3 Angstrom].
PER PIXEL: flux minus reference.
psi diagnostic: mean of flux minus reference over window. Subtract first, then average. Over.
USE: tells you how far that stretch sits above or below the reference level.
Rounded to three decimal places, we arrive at 0.018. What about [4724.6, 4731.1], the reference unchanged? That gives 0.034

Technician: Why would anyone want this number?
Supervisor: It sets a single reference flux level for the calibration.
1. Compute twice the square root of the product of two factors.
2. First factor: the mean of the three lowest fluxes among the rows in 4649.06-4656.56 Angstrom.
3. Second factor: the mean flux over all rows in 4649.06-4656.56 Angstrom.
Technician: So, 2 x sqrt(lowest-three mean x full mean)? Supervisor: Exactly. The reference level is 1.40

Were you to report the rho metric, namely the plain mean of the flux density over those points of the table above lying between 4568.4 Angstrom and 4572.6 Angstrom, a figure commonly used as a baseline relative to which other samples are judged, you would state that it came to 0.726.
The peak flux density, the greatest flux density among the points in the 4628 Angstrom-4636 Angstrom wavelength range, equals 0.9331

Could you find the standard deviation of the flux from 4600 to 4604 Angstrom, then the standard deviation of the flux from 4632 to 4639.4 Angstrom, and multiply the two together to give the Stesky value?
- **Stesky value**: 0.003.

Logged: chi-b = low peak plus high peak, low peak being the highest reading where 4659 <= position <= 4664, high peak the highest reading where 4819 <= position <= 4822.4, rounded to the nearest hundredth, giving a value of 1.89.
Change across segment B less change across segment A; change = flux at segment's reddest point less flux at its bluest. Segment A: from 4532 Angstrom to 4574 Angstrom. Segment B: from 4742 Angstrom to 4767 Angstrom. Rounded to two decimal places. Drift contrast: -0.08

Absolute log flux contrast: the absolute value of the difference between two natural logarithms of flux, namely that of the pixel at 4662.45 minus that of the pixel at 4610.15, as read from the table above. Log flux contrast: 0.24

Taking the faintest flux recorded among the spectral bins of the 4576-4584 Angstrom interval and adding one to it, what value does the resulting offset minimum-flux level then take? 1.588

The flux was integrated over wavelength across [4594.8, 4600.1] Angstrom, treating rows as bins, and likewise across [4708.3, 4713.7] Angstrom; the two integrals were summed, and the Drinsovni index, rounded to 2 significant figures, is 7.5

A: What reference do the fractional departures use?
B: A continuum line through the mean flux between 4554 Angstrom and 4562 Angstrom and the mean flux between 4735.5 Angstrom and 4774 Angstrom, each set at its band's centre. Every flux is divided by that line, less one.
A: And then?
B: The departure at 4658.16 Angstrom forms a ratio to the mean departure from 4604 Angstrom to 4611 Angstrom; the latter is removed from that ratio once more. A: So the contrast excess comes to -0.2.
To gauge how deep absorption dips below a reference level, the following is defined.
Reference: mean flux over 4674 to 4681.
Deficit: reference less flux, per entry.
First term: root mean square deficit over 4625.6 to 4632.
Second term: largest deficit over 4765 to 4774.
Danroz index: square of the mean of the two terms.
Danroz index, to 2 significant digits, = 0.012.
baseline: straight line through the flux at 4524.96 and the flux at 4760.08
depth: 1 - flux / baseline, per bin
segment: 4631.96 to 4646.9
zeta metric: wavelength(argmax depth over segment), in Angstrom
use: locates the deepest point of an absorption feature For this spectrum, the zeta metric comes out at 4635.69 Angstrom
